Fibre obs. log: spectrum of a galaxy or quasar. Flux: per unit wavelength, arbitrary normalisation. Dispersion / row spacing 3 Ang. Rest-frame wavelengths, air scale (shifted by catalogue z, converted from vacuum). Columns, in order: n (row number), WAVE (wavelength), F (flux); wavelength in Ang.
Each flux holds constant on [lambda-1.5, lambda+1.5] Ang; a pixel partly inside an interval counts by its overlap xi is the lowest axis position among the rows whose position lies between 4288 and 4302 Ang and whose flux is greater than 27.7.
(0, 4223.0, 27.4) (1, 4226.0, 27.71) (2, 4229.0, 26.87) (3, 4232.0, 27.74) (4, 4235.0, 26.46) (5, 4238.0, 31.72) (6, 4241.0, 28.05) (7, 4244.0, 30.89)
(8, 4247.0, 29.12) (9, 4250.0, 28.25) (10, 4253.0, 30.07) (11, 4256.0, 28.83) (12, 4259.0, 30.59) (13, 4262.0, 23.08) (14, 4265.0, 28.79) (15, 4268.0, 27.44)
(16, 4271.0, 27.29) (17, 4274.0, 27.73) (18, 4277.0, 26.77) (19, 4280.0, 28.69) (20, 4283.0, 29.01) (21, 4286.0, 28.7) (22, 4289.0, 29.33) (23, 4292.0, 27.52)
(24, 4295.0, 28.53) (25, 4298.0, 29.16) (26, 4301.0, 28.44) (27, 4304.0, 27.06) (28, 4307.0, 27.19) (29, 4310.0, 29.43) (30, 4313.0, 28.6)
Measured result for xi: 4289.0 Ang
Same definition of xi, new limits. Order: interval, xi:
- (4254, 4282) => 4256.0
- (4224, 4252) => 4226.0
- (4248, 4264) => 4250.0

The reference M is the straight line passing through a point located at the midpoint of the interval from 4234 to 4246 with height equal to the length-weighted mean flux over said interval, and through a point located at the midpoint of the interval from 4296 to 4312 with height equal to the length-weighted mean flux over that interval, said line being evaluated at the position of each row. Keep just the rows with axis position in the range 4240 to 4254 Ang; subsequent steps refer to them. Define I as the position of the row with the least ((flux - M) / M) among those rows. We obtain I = 4241.0 Ang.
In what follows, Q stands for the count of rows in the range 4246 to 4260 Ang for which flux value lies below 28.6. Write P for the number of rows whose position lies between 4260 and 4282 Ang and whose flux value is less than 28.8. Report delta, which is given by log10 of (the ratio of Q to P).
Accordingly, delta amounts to -0.85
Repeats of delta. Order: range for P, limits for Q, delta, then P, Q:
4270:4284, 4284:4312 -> 0.10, 4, 5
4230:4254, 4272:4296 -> 0.00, 4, 4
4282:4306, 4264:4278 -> -0.10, 5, 4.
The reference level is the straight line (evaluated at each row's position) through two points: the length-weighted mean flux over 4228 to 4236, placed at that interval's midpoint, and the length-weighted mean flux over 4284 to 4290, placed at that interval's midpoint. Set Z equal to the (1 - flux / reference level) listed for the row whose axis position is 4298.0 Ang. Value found 0.01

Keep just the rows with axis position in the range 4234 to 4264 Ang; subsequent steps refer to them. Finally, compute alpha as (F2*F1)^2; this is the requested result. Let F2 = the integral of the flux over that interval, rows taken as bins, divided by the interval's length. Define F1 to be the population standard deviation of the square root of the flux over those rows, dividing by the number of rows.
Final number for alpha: 43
